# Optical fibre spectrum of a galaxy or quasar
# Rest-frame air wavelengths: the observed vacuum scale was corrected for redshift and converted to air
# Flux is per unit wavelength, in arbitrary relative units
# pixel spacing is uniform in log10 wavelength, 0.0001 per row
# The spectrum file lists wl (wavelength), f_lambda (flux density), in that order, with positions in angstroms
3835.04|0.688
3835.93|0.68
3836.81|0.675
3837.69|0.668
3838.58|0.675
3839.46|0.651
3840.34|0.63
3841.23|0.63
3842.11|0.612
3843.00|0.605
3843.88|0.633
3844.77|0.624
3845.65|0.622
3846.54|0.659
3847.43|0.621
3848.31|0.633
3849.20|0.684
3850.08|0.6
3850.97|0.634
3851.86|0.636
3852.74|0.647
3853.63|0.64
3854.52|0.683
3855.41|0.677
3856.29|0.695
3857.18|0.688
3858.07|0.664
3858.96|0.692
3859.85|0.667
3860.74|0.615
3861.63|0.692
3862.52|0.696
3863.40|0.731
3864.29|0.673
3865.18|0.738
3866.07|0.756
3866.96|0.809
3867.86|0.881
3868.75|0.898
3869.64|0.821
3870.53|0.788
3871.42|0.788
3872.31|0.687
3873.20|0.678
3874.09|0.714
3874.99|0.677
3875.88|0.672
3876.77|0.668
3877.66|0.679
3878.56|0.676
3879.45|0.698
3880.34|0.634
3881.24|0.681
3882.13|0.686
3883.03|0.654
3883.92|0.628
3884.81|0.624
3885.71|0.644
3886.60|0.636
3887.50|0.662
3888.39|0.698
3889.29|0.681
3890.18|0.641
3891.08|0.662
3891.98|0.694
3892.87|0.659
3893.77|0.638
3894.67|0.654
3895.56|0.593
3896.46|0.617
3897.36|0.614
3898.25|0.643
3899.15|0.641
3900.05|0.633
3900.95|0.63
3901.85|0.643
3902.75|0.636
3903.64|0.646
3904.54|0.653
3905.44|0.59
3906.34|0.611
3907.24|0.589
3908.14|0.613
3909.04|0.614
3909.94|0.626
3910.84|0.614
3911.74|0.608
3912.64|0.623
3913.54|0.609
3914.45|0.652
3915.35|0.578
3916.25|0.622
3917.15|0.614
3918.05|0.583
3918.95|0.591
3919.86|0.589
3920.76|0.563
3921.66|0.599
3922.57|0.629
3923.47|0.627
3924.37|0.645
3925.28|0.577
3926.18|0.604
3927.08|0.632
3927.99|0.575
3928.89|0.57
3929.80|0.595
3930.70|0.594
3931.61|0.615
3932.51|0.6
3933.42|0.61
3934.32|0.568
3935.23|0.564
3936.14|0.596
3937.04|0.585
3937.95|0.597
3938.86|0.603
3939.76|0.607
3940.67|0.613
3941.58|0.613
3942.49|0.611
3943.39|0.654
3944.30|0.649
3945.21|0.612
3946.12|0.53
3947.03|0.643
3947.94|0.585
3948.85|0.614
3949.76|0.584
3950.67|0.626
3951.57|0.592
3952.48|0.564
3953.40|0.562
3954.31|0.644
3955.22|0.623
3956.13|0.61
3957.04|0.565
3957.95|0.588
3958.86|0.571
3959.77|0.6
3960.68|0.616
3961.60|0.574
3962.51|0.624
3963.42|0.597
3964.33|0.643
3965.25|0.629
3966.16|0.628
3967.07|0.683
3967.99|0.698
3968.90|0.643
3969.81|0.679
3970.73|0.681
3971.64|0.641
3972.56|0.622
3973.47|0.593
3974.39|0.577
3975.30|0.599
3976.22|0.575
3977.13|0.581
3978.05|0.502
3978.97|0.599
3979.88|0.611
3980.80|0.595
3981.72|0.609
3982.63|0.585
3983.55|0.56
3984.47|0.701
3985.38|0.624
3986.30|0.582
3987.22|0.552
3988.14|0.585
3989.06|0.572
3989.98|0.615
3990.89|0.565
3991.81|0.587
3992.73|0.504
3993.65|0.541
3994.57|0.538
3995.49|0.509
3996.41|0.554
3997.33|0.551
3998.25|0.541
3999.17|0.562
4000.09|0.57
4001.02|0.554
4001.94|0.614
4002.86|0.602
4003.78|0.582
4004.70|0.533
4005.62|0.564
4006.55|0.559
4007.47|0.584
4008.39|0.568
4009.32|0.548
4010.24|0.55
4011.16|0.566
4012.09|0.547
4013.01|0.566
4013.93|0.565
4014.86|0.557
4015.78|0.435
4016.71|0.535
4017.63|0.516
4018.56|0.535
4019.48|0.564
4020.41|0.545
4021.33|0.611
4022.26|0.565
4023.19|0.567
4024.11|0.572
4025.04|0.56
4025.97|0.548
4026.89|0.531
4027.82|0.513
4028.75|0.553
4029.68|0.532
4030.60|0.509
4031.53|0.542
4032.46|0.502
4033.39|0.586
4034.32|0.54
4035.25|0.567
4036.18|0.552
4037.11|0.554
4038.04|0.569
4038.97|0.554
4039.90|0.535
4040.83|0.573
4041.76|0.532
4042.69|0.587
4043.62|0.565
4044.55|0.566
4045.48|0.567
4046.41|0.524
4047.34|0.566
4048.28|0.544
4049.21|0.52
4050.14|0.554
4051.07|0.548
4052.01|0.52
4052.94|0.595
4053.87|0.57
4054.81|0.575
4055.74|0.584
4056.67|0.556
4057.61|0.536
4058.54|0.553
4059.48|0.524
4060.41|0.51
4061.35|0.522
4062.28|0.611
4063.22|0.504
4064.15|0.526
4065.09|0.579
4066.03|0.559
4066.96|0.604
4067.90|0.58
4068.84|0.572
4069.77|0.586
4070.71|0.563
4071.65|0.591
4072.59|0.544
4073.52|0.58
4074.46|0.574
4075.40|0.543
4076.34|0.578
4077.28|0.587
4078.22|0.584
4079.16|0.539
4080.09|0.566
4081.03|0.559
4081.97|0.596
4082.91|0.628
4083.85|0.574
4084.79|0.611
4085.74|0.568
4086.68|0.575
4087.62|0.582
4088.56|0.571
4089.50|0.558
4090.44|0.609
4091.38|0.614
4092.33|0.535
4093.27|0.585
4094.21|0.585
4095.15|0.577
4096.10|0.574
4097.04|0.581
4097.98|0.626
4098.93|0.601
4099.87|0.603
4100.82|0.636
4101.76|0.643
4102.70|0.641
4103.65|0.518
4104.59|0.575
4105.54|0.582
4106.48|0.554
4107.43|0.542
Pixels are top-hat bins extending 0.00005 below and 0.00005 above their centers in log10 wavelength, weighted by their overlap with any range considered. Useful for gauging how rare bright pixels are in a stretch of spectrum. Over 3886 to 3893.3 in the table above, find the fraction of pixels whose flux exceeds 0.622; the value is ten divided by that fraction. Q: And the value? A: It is 10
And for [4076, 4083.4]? 80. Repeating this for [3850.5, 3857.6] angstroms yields 10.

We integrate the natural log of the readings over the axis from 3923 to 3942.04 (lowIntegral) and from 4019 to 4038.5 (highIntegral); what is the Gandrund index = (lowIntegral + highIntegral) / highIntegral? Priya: 1.84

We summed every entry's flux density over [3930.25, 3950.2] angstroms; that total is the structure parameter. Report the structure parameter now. 13.2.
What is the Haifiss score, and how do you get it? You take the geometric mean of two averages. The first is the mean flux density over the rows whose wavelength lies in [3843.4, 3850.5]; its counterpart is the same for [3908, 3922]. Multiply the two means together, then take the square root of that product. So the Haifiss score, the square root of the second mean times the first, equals 0.620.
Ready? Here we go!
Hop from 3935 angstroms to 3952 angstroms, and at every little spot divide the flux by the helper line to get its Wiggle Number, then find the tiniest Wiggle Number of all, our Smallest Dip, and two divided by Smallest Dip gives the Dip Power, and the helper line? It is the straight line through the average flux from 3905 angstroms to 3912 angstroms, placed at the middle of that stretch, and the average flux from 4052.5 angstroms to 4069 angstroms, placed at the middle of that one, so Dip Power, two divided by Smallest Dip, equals 2.25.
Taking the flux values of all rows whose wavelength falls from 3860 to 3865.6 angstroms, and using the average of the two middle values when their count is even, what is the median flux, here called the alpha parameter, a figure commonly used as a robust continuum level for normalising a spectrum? 0.694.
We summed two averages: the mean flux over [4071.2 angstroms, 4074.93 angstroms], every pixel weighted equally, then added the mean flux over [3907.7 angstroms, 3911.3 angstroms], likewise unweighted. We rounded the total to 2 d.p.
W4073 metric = 1.19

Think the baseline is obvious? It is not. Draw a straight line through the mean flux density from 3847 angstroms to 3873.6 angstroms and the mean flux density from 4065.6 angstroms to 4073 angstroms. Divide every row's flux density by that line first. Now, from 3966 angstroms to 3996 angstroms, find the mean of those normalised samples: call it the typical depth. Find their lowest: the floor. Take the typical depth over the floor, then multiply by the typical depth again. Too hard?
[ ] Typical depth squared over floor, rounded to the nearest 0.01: 1.13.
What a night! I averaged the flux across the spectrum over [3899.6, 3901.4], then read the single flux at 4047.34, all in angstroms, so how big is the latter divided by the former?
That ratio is 0.90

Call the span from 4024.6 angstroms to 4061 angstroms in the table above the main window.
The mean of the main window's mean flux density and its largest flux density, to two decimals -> 0.57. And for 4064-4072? 0.59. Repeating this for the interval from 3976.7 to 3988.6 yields 0.65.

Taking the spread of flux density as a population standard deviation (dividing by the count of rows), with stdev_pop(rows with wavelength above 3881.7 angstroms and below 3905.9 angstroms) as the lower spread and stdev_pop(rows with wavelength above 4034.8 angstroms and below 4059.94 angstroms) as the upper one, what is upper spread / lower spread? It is 0.78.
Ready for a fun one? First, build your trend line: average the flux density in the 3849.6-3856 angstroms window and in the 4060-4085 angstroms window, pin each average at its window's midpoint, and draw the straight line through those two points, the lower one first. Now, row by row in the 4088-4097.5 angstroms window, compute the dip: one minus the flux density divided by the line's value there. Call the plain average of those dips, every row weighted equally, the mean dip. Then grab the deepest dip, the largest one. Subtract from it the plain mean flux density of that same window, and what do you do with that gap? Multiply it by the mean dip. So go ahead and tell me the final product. 0.016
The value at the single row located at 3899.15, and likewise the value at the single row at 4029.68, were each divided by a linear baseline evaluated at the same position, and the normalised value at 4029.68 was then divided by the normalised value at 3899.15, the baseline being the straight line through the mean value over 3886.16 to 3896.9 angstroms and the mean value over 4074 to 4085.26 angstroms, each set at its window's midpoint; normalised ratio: 0.90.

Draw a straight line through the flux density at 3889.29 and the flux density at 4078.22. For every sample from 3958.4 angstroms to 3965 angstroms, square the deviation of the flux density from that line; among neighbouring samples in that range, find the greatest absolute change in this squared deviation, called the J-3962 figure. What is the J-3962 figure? 0.0045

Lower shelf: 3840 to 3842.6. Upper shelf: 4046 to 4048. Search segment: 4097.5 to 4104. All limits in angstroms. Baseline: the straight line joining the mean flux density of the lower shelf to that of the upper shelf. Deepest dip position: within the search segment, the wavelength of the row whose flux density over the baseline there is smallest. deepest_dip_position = 4103.65 angstroms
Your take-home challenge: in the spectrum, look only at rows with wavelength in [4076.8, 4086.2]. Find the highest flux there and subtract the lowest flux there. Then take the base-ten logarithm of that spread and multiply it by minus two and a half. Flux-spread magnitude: 2.63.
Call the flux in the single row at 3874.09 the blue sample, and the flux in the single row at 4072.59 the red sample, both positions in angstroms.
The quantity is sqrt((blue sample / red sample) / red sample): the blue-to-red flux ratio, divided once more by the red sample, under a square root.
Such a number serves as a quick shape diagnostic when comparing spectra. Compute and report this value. 1.55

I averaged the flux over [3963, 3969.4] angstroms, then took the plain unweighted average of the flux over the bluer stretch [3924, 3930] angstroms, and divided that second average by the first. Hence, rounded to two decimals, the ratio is 0.93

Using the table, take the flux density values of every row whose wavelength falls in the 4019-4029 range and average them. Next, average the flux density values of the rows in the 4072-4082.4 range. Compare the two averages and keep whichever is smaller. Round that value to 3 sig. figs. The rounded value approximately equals 0.557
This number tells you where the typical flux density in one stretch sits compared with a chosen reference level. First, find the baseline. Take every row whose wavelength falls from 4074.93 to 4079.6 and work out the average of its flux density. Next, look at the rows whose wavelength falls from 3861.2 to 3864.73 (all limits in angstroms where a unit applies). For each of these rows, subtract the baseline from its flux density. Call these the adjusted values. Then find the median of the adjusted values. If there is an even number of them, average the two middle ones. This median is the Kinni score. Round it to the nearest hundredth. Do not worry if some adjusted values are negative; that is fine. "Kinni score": 0.13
